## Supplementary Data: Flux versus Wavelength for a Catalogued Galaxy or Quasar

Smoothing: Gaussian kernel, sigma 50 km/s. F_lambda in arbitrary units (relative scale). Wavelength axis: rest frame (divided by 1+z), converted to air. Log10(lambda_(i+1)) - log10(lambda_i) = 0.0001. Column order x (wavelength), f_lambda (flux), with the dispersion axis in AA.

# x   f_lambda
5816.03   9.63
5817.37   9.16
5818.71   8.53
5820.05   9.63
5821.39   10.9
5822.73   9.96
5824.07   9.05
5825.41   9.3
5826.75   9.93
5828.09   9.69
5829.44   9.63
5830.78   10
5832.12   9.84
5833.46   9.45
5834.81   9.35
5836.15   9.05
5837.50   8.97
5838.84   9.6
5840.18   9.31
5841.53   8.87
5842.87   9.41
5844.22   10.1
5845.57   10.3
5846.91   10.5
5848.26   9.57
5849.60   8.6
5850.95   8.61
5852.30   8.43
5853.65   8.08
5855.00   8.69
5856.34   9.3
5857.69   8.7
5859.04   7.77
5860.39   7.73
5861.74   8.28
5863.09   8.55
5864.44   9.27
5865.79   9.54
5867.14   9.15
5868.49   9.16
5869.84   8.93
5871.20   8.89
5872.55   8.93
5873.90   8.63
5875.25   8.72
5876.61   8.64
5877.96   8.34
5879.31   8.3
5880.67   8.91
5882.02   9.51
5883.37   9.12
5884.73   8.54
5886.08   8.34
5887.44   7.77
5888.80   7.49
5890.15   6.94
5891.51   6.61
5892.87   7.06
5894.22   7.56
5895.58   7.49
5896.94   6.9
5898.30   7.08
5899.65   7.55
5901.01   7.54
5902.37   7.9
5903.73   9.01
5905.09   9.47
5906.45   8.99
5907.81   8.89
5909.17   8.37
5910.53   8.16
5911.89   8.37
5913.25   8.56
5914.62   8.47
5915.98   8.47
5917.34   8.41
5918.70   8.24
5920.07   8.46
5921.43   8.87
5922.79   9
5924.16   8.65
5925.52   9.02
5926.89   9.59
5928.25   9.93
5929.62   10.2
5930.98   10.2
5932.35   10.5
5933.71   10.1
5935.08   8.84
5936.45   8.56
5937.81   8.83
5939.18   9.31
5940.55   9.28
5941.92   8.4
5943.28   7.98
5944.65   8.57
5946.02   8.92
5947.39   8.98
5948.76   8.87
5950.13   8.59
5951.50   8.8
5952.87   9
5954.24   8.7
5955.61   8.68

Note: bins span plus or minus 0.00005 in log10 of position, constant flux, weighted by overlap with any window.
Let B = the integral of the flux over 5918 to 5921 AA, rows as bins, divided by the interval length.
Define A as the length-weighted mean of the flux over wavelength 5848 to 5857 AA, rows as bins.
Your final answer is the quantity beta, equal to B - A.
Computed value -0.3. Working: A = 8.7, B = 8.39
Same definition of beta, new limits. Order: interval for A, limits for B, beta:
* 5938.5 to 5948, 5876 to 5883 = 0.0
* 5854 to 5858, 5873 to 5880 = -0.3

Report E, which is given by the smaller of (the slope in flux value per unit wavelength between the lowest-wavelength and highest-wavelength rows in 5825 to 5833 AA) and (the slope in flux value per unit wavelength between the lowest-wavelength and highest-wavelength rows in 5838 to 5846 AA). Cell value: 0.08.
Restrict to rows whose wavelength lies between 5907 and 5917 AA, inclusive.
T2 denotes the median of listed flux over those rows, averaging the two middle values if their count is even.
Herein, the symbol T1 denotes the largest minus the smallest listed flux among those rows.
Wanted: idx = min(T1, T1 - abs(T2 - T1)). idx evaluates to -7.0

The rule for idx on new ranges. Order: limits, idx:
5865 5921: -2.6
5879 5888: -5.1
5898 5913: -3.6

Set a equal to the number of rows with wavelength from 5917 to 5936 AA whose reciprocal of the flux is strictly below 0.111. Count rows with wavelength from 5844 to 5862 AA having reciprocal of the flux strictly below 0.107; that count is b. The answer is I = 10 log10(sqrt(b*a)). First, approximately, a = 7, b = 4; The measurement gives 7.2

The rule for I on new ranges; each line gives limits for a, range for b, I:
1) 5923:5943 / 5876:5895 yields 4.8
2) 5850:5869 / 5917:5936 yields 7.4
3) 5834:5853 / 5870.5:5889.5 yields 4.8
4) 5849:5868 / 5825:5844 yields 7.8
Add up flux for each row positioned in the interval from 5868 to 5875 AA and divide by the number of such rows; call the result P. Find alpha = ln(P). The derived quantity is 2.19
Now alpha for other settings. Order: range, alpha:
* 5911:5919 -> 2.13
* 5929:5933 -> 2.33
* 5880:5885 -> 2.20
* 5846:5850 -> 2.26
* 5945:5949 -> 2.19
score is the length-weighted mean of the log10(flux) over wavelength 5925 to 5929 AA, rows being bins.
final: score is 0.98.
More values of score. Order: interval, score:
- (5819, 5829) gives 0.99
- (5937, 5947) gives 0.94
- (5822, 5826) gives 0.98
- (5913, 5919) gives 0.93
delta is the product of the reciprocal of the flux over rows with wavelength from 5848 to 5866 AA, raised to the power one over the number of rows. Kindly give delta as 0.116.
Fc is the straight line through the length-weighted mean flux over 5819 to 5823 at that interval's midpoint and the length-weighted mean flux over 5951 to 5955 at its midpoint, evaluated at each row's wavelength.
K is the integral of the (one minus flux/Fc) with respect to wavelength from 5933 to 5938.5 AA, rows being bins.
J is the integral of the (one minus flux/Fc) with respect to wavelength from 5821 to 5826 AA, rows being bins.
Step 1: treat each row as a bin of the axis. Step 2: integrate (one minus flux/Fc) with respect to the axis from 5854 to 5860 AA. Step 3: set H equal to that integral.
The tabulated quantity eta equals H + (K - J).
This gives 0.53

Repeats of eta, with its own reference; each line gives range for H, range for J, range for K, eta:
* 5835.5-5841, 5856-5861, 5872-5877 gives 0.08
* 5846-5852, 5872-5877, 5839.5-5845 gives 0.09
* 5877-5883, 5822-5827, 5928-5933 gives -0.43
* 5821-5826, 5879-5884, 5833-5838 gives 0.23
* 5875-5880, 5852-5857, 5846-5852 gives 0.28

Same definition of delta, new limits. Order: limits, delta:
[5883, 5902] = 0.133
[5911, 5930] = 0.113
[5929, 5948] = 0.109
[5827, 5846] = 0.105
